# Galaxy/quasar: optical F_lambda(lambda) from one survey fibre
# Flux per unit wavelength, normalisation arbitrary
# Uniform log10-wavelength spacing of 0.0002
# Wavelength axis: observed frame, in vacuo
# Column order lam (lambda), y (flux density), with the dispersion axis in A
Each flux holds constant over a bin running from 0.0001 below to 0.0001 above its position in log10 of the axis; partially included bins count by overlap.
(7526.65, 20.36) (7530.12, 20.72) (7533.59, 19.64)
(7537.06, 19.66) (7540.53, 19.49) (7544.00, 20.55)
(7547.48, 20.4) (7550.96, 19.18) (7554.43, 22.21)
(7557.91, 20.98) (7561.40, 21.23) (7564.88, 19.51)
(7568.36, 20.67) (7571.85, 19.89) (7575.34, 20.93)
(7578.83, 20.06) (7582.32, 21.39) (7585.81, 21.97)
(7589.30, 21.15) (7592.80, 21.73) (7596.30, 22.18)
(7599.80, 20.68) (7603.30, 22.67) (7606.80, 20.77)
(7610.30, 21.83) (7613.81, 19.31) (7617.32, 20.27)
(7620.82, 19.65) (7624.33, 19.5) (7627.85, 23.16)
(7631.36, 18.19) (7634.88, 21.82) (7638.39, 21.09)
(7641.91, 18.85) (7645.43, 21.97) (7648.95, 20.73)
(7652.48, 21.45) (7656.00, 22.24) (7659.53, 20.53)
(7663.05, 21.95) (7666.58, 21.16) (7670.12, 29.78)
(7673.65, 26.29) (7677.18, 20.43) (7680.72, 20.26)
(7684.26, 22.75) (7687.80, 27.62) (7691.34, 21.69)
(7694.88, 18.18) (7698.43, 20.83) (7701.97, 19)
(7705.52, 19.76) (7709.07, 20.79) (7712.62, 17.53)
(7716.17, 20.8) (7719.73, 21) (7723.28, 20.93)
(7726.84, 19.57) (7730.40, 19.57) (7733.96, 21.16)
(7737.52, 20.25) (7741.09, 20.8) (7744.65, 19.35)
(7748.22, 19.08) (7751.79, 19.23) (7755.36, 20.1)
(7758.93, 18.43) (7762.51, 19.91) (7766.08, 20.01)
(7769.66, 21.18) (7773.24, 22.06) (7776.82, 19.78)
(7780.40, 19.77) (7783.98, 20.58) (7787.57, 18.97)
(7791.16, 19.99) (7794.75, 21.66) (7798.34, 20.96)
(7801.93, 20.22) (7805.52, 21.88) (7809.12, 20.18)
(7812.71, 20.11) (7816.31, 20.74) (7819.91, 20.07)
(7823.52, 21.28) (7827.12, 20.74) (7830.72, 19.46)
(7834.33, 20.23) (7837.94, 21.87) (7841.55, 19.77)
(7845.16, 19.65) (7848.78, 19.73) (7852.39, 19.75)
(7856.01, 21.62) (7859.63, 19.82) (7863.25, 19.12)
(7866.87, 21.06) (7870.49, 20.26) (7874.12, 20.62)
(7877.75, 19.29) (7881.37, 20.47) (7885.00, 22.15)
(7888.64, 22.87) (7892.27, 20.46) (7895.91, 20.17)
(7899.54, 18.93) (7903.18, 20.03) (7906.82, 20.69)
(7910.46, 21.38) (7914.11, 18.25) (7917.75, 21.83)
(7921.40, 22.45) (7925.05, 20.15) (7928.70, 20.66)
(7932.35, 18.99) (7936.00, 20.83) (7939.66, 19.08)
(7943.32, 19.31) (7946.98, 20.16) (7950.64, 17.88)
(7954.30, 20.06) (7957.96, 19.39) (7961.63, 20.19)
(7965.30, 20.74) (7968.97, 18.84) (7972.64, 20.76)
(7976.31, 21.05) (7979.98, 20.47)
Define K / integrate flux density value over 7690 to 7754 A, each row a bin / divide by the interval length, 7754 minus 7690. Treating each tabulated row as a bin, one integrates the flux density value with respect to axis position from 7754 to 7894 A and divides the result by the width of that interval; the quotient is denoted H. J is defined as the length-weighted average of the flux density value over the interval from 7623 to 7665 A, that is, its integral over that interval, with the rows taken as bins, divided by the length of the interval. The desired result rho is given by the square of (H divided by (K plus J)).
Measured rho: 0.249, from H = 20.4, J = 21.0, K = 20.0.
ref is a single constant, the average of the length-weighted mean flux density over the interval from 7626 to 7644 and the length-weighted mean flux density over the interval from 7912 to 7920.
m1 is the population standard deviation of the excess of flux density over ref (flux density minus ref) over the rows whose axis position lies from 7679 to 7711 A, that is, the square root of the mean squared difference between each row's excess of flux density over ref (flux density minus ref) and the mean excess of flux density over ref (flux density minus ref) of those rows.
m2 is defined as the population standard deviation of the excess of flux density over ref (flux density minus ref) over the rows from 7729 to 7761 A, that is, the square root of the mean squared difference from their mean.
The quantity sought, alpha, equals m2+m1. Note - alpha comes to 3.4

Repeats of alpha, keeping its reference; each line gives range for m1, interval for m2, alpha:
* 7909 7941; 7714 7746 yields 2.0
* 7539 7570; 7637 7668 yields 1.9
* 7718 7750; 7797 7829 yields 1.3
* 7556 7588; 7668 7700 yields 4.4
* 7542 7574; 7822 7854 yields 1.7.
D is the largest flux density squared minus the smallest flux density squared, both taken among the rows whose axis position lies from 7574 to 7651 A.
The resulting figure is 206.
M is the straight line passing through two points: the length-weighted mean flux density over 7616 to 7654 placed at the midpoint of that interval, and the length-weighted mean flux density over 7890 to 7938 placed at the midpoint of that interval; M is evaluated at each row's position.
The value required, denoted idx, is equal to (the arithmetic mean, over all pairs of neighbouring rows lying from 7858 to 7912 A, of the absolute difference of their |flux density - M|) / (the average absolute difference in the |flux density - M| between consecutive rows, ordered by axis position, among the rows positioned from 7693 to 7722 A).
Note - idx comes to 0.6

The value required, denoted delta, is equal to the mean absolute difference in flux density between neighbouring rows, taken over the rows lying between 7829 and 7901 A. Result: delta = 1.11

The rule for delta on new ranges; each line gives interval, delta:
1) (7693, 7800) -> 1.16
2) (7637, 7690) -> 2.68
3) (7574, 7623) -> 1.17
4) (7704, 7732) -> 1.31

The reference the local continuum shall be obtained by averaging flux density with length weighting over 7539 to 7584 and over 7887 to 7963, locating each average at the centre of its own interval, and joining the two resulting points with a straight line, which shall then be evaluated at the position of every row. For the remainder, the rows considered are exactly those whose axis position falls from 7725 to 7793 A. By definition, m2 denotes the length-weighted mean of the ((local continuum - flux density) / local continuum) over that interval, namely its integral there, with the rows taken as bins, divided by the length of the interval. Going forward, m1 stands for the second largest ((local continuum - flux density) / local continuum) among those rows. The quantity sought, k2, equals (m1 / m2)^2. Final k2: 16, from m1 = 0.065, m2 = 0.016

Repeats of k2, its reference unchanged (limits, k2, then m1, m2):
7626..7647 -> 16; 0.077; -0.019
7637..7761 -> 13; 0.108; -0.030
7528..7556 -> 12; 0.050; 0.014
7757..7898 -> 60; 0.065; -0.008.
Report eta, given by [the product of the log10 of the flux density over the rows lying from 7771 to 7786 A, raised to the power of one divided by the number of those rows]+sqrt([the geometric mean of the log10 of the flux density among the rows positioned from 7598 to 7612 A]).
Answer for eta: 2.47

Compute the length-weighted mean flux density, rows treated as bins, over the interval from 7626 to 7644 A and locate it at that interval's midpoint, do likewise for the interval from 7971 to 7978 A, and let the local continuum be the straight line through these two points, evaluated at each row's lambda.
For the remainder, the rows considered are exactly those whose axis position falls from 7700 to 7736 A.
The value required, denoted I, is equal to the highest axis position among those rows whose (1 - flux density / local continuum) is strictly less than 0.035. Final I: 7733.96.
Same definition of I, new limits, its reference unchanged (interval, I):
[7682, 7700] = 7698.43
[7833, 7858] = 7856.01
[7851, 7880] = 7874.12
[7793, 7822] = 7819.91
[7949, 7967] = 7965.30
